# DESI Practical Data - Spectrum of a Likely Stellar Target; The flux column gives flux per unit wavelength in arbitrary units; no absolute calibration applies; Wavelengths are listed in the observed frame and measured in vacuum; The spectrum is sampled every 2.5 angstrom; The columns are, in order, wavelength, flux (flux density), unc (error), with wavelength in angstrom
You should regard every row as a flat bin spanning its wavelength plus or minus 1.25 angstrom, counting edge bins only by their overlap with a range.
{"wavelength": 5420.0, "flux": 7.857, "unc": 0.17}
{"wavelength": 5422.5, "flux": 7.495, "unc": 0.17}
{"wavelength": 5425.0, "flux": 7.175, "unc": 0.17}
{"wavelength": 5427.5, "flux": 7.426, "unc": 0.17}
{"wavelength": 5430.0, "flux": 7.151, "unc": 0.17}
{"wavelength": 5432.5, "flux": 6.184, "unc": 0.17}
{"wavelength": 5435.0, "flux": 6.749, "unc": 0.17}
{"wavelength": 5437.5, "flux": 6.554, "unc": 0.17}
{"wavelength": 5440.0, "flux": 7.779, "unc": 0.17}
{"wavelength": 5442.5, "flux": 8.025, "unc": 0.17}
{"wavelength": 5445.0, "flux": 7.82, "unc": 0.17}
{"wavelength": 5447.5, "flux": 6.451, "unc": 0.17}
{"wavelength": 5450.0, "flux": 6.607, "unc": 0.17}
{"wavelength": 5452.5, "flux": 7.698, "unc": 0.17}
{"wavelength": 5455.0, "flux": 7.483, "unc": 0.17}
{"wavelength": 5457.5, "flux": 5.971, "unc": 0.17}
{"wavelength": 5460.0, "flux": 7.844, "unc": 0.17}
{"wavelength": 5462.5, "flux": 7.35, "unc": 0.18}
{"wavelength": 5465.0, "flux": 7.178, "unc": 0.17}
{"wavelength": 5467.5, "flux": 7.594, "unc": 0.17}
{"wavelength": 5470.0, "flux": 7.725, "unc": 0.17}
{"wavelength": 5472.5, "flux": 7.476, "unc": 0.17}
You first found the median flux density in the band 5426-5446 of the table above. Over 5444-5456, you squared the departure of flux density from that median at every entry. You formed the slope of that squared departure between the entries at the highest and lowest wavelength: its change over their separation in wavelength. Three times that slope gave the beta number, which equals -0.07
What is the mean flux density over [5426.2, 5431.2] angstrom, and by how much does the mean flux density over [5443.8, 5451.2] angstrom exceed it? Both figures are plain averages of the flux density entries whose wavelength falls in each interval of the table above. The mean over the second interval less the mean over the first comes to -0.33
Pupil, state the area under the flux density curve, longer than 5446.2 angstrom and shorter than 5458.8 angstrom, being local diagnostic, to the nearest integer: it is 86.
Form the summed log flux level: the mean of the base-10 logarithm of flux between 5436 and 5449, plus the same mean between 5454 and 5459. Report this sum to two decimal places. 1.69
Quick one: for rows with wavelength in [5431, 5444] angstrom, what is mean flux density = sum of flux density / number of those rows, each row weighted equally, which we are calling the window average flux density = 7.1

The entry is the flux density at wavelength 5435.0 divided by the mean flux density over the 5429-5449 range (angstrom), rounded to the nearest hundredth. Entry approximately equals 0.95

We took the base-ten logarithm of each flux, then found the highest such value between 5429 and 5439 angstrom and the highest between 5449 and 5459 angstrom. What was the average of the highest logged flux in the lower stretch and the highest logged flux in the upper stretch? 0.870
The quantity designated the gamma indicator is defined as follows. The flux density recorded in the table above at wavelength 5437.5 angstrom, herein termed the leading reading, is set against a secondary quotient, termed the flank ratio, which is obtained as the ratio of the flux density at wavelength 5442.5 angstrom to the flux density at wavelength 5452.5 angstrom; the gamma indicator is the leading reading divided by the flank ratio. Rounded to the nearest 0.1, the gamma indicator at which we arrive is 6.3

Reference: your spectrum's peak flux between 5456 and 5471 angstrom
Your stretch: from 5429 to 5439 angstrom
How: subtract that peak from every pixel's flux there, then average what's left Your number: -1.2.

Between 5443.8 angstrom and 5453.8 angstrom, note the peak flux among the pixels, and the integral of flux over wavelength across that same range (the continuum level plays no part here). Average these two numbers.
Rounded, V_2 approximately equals 40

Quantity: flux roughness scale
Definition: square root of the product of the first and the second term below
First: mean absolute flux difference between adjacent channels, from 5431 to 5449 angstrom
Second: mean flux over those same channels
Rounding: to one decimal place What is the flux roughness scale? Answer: 2.1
